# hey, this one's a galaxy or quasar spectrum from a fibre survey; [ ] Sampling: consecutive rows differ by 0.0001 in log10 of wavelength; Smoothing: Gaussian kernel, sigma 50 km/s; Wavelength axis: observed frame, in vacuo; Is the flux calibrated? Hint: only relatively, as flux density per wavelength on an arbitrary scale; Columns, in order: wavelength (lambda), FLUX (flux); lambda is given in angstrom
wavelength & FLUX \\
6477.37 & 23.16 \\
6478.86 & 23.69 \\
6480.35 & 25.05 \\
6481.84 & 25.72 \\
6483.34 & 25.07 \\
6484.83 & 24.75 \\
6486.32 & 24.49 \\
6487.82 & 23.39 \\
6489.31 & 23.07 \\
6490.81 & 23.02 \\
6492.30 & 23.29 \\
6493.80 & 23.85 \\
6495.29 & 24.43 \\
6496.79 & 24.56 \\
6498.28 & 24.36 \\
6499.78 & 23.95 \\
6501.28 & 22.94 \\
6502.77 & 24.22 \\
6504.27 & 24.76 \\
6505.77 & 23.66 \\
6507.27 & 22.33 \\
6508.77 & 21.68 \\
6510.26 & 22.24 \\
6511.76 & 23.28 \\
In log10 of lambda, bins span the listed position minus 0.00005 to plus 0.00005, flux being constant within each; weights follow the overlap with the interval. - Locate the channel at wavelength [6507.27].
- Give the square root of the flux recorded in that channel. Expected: 4.73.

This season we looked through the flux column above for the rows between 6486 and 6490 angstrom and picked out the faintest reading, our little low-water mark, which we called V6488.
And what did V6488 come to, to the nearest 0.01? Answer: 23.07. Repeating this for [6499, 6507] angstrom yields 22.94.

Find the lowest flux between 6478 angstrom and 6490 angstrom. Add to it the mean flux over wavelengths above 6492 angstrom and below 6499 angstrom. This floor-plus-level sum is 47.2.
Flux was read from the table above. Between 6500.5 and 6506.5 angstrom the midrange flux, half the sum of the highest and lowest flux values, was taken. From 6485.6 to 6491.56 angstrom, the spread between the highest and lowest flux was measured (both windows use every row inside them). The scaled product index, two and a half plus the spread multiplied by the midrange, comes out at 37.6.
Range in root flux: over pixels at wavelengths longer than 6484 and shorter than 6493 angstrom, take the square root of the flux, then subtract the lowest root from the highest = 0.18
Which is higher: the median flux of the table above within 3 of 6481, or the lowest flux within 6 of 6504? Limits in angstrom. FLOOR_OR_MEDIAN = 25.1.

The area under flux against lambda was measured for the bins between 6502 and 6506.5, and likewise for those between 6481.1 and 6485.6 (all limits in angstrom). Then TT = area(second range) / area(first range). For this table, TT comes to 1.04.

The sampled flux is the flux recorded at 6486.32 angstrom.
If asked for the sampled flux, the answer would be 24.49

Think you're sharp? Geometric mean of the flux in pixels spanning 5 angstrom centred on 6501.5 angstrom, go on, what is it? 23.7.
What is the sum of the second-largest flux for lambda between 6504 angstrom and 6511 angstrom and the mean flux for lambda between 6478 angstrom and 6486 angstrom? 48.5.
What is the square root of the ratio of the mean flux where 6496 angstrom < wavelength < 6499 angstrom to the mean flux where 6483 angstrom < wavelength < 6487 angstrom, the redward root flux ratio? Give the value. 0.994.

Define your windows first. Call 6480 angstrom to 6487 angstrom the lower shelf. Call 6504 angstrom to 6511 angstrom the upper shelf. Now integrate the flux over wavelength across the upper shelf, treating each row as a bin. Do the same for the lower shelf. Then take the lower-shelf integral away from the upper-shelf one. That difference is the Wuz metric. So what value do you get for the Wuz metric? -15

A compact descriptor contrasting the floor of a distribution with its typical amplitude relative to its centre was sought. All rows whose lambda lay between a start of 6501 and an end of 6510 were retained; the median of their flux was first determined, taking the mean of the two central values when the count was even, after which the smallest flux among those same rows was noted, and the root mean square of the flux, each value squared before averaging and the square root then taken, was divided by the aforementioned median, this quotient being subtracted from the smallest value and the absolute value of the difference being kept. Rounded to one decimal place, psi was 20.7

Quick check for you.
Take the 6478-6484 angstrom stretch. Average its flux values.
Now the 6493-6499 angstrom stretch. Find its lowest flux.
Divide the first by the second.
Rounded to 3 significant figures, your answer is 1.04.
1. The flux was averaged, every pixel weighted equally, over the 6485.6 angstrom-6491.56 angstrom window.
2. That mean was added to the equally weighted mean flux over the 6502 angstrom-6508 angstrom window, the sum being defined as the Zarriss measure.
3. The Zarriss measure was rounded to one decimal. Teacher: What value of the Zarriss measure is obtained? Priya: 47.2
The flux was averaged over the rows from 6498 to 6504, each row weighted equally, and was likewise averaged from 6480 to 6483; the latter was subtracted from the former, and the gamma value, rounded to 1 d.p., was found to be -1.5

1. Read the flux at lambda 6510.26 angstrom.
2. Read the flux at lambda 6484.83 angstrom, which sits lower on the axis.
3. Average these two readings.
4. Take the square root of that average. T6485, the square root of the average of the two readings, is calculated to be 4.85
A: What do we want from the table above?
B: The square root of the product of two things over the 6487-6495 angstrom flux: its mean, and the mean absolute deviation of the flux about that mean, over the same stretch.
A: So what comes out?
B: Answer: 2.4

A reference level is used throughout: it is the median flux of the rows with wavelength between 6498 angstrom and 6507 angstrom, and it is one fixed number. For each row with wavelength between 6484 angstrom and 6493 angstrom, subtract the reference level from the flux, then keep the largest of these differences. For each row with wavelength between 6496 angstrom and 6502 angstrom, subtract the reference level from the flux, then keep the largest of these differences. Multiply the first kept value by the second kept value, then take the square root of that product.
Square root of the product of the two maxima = 0.56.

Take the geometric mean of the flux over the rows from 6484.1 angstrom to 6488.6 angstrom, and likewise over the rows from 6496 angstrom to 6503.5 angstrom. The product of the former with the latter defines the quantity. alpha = 581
